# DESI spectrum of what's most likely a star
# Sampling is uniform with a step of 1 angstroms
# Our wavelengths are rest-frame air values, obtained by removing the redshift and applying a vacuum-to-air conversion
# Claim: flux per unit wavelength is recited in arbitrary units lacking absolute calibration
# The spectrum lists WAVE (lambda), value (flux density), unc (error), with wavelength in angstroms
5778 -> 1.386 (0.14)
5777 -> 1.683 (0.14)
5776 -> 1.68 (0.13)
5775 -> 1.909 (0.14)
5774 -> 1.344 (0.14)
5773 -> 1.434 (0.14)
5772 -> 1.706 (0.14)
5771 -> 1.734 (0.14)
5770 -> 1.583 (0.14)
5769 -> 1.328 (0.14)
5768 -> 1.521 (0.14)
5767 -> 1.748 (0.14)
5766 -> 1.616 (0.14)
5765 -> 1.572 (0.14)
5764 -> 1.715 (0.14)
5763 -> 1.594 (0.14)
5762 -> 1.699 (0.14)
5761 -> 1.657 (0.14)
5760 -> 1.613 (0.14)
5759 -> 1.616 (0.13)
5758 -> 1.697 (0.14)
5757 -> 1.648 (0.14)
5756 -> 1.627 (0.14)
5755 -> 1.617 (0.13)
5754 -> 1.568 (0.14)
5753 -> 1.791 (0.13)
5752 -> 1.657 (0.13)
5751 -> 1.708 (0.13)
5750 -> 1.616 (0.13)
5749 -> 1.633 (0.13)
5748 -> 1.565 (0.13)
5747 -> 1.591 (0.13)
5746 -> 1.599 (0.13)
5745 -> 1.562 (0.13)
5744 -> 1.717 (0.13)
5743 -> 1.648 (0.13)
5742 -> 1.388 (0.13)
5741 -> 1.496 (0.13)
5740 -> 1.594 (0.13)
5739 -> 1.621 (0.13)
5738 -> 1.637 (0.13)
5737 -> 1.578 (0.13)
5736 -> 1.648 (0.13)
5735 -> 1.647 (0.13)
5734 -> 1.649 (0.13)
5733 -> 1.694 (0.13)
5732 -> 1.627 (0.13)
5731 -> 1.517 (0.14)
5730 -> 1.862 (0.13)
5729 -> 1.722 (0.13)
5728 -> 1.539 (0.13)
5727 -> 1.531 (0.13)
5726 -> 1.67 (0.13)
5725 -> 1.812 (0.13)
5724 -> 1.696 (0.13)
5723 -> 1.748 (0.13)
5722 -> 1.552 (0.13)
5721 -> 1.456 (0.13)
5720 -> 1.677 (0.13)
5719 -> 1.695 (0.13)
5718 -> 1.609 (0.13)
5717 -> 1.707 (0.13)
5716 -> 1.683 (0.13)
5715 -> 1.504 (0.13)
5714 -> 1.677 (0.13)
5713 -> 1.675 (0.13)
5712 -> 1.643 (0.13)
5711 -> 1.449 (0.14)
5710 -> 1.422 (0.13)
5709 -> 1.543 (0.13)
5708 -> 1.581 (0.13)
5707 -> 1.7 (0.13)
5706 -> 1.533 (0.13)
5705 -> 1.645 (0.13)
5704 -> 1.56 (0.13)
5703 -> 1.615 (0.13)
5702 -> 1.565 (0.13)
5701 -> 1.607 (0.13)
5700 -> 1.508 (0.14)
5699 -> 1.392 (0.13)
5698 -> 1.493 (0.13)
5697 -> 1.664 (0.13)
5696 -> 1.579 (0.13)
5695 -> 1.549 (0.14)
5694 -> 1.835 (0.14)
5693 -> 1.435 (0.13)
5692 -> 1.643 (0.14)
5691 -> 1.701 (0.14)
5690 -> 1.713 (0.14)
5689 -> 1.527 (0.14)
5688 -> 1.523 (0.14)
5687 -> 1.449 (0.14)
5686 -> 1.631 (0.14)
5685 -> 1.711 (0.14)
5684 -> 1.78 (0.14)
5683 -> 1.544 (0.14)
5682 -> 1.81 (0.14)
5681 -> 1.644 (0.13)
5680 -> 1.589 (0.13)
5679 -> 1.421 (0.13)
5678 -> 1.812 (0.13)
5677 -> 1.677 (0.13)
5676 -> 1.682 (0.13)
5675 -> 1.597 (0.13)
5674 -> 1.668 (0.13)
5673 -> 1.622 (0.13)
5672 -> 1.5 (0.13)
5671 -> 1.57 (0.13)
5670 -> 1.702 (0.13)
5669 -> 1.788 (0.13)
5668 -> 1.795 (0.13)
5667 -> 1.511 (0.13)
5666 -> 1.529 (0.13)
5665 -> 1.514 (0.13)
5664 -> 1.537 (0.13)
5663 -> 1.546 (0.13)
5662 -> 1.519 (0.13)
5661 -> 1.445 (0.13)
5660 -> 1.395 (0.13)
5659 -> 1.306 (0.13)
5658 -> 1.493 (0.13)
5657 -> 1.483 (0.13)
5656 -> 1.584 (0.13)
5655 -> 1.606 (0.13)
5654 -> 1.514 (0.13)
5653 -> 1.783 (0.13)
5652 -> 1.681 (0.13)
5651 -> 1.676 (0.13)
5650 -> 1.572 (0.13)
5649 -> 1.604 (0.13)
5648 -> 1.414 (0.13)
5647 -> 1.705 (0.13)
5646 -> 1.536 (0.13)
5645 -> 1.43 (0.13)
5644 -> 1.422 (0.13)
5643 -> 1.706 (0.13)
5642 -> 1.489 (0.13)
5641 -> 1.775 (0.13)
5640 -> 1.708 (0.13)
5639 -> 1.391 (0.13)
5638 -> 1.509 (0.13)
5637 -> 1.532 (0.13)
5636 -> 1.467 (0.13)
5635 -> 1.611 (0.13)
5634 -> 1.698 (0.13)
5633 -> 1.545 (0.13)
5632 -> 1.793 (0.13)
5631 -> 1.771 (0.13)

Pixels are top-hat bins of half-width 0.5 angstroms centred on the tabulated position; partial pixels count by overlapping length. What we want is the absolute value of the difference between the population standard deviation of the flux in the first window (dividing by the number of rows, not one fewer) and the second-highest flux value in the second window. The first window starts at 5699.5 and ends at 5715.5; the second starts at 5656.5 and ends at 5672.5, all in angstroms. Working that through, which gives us 1.71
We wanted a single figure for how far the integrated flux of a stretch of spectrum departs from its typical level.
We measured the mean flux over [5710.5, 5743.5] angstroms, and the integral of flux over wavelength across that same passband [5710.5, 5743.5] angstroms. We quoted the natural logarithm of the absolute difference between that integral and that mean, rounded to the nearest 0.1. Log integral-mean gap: 4.0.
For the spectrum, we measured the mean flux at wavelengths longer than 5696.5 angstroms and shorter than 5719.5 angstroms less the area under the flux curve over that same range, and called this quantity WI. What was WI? -35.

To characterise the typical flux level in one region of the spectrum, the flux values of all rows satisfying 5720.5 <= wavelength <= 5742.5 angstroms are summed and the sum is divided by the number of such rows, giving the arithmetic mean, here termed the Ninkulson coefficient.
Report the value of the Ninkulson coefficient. 1.62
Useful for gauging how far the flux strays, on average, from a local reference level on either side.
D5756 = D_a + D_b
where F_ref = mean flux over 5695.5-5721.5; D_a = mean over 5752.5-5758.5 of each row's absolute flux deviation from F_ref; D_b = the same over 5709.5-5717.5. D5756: 0.18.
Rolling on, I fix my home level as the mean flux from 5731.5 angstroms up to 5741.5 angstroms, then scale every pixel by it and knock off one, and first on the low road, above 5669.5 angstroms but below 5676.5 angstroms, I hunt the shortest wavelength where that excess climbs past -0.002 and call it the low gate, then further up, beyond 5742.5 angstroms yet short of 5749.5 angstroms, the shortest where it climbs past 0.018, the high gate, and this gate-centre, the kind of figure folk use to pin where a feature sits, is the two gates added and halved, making 5707.0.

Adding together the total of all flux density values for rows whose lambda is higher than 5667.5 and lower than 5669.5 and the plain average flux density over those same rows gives 5.37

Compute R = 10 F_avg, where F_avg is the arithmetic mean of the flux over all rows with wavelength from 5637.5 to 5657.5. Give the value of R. 15.8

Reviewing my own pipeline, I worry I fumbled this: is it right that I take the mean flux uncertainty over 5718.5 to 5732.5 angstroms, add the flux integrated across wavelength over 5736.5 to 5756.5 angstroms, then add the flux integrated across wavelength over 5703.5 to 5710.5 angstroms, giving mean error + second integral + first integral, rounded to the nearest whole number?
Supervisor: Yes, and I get 43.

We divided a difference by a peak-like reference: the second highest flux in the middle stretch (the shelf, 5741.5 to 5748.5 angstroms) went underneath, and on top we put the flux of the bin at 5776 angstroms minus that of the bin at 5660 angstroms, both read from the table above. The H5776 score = 0.17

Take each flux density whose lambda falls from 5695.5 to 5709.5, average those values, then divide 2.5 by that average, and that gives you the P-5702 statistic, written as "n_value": 1.59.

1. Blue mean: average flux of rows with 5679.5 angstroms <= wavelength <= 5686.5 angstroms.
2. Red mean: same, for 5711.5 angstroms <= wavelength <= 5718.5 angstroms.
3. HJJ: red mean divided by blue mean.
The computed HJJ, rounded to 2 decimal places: 0.98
